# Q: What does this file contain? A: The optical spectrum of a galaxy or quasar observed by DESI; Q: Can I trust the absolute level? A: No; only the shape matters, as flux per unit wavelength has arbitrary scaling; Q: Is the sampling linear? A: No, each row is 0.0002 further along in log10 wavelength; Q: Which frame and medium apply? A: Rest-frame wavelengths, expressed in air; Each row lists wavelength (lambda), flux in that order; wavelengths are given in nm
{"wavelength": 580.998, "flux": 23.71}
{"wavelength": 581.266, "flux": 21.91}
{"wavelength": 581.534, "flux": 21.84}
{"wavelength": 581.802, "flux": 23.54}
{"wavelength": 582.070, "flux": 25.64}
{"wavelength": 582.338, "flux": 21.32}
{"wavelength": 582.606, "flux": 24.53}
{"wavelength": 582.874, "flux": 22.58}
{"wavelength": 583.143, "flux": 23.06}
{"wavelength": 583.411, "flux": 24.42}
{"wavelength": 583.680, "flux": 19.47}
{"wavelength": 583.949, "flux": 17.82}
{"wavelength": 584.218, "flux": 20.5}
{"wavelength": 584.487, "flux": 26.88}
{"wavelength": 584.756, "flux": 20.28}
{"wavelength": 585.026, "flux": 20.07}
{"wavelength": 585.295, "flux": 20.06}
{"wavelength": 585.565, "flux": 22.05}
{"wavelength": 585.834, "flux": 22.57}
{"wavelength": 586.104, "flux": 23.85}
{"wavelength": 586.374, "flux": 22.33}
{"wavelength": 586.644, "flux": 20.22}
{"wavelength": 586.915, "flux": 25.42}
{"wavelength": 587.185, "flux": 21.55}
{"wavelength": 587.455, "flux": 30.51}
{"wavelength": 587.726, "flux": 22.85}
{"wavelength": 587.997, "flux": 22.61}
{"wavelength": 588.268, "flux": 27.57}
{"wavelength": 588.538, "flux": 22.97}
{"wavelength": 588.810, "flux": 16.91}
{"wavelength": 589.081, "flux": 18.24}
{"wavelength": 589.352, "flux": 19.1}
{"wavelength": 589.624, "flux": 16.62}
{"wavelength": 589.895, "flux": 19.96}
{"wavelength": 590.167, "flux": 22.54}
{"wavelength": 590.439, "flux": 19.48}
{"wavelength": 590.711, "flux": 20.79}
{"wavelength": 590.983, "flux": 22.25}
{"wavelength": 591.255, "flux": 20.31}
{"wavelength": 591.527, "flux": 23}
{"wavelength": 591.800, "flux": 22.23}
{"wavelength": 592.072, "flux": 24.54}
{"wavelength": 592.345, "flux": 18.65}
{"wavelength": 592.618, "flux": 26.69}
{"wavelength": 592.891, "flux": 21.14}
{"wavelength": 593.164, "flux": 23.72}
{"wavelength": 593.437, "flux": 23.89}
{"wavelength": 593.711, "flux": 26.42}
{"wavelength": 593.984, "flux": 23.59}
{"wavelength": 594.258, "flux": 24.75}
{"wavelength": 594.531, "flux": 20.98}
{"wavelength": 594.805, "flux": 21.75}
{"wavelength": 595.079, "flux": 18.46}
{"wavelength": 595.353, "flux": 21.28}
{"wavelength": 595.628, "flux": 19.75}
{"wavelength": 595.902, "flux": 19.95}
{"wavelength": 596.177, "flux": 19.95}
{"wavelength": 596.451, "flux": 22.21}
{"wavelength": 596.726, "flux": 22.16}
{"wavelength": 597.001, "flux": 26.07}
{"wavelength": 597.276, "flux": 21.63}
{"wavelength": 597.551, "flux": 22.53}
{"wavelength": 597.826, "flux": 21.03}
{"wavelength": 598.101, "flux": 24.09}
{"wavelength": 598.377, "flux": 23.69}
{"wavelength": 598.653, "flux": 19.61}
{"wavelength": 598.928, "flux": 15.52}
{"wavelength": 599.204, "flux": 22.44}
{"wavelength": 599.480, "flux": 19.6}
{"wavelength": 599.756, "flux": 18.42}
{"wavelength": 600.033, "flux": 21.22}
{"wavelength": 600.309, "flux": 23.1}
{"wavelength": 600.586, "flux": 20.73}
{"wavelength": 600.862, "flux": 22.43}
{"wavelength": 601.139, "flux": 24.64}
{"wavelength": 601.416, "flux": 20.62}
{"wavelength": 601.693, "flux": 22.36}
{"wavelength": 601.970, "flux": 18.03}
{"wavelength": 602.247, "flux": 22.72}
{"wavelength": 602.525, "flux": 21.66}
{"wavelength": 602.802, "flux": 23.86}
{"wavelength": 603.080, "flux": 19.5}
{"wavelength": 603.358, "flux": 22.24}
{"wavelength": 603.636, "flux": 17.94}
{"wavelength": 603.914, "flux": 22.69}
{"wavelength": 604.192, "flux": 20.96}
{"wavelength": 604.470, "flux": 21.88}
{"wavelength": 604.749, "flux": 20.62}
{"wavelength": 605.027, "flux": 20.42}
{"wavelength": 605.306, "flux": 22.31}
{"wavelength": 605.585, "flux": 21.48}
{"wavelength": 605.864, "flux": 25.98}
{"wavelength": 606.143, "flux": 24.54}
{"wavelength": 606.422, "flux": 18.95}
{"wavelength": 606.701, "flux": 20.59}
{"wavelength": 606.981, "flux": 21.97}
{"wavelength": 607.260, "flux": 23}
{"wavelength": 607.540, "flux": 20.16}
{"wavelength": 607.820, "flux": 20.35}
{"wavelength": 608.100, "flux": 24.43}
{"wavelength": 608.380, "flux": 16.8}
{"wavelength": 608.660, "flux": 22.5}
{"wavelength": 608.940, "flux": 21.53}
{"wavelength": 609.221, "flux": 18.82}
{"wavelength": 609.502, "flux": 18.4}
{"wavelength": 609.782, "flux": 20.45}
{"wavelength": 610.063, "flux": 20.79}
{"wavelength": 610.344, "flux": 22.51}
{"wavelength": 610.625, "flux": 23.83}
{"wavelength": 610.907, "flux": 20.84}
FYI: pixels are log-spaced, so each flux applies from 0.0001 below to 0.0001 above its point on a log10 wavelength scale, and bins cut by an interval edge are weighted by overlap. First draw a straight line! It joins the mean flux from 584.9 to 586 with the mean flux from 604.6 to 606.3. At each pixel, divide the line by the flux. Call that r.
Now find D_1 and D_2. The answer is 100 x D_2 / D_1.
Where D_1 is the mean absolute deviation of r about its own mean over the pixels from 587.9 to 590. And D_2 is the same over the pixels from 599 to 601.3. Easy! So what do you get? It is 54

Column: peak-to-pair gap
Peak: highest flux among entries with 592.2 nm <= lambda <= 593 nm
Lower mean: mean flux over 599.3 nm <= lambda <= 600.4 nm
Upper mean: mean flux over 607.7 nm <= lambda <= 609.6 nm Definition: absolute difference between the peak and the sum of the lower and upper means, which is 14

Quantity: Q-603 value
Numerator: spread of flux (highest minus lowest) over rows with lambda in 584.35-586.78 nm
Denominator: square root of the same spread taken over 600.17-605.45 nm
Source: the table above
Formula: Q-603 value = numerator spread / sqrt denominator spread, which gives 2.6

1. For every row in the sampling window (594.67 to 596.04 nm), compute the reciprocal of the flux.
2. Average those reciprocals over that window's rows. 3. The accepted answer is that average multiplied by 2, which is 0.099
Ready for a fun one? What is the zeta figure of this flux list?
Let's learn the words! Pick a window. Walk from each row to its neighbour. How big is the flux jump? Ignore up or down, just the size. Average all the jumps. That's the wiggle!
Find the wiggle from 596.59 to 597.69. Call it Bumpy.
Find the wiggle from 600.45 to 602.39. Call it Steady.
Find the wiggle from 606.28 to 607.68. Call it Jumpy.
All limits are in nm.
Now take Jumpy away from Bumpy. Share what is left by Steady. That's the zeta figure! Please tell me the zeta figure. 0.4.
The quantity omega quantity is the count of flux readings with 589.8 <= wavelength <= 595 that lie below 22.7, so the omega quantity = 11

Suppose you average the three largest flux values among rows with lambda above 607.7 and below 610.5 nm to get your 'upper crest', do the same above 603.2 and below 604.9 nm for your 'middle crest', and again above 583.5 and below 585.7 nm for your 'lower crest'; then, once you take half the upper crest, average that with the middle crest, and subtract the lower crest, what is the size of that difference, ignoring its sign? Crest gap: 6.2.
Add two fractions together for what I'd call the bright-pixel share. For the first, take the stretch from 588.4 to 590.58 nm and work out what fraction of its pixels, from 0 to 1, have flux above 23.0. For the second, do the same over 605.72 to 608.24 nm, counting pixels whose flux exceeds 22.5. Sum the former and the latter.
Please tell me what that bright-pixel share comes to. 0.44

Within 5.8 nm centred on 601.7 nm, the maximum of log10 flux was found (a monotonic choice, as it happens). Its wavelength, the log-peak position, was 601.139 nm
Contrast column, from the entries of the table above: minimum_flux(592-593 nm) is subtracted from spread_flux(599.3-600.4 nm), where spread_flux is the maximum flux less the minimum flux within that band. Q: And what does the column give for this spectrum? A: -14.0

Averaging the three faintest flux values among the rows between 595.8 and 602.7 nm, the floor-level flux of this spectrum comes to 17.3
